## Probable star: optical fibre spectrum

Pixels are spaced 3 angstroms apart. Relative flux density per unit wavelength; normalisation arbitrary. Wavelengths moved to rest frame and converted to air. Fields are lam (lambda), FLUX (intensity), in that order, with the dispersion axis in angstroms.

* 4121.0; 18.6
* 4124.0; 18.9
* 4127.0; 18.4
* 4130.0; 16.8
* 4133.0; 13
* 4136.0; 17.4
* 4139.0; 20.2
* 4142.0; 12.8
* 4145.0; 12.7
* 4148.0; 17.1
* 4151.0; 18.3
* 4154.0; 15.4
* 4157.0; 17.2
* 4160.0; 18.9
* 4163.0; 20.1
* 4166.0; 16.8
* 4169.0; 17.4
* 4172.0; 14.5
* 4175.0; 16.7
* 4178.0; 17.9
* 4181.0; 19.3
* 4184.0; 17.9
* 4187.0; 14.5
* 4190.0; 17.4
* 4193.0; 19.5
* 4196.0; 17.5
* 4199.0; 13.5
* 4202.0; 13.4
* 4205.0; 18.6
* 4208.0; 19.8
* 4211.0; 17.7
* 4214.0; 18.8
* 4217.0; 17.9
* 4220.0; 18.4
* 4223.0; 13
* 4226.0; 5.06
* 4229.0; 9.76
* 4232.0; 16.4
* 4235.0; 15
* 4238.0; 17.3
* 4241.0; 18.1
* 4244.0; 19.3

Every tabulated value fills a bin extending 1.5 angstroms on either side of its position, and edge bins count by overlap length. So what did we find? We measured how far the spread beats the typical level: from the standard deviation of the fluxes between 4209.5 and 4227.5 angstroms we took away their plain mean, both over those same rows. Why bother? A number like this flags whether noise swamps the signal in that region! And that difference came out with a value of -10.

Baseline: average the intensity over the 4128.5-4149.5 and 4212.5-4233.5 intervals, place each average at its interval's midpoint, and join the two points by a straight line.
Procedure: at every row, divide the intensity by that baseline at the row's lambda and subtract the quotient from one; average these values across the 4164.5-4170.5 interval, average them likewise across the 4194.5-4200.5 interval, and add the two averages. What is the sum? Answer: -0.18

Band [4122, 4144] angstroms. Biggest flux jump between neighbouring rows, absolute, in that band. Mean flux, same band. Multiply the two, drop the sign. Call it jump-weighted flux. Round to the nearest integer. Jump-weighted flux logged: 124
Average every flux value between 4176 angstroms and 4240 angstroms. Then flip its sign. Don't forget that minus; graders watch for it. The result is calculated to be -16.1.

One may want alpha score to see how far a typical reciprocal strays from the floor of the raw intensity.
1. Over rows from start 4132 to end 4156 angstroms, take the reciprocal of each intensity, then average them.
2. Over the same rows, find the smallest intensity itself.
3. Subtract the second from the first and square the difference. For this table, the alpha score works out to 160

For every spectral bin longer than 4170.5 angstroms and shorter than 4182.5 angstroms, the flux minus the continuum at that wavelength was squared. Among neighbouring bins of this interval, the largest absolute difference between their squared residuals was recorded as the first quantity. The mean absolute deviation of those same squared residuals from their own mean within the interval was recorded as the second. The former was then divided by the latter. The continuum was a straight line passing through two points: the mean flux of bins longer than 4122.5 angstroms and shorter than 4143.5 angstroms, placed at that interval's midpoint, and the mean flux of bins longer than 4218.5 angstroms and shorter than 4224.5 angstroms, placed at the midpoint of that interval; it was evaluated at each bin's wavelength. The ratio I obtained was 2.4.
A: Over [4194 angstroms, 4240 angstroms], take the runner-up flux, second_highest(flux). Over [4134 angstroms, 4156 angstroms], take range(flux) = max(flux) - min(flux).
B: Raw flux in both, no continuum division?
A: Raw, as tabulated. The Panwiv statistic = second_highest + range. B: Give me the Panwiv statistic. 26.3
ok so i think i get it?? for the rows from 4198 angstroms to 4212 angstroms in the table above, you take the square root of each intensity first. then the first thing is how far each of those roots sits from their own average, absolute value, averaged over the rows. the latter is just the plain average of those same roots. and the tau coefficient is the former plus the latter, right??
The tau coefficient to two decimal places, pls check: 4.38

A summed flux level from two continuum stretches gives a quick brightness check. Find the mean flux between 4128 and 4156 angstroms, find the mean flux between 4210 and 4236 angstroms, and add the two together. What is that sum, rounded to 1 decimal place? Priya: 30.6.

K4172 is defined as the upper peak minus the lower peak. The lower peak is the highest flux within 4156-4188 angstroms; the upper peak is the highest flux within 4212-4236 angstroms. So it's -1.3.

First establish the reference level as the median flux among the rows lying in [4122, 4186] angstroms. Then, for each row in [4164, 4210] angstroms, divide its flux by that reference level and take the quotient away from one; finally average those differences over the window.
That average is 0.02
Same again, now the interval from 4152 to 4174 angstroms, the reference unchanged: 0.01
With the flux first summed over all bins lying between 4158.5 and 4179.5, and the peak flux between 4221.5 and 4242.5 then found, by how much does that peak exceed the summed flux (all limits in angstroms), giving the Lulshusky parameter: -104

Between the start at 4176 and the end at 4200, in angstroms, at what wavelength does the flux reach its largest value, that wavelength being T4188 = 4193.0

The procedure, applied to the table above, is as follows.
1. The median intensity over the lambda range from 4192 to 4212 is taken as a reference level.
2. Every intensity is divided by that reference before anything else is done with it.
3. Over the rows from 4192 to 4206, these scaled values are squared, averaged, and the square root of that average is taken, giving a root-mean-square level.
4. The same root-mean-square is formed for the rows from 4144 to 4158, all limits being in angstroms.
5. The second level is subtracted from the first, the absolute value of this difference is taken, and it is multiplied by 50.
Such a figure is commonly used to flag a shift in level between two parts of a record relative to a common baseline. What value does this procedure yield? 1.2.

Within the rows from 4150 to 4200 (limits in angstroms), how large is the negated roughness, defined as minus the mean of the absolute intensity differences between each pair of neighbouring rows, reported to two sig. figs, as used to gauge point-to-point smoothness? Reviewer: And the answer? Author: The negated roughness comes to -2.2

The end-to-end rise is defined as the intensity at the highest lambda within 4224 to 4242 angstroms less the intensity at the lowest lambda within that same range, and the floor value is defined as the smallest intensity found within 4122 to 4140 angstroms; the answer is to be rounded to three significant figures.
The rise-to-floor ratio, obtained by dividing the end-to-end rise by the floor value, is 1.00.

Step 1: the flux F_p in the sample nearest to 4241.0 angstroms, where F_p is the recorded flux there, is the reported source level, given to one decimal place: 18.1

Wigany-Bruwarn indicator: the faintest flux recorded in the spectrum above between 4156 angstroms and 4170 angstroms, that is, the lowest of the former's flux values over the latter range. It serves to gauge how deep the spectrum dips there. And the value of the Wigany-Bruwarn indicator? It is 16.8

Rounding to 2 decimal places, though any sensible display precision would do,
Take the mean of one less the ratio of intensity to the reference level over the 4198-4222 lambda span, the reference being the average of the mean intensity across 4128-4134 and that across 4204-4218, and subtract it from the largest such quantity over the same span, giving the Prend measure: 0.23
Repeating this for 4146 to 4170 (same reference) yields 0.13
